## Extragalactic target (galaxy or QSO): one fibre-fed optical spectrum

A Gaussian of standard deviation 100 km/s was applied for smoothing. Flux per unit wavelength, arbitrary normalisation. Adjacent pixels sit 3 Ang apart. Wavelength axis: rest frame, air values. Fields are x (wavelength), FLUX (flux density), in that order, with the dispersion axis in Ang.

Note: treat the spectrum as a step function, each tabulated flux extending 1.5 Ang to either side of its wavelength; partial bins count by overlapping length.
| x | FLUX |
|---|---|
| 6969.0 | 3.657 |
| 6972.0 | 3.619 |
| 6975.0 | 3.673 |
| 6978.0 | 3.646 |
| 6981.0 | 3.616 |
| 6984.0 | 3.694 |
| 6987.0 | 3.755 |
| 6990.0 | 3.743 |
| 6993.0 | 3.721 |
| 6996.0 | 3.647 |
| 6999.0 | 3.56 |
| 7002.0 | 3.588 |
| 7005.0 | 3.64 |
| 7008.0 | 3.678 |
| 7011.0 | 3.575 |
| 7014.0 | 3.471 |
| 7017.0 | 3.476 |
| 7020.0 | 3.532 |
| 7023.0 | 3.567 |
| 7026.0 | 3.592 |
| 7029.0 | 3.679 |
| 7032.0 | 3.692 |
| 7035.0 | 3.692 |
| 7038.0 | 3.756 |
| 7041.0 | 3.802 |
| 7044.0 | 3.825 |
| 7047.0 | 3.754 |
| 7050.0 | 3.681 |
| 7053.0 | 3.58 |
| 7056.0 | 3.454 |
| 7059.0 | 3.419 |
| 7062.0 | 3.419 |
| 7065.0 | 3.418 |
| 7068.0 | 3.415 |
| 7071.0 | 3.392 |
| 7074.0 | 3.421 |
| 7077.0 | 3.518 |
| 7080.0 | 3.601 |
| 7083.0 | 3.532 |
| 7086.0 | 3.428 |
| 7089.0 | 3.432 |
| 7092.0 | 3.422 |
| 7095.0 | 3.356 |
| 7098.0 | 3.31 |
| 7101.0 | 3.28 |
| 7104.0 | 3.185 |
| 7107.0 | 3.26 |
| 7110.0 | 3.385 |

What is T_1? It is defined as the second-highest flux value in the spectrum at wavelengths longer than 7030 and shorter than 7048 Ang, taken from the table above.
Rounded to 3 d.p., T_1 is 3.802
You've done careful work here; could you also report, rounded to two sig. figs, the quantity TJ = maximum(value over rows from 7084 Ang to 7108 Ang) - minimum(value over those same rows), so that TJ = 0.25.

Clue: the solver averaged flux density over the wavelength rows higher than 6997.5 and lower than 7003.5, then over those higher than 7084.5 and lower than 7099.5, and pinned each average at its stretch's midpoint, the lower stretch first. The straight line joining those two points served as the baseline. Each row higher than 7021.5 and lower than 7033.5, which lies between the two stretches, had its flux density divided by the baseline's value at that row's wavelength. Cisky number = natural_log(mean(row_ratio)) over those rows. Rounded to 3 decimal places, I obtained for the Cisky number 0.032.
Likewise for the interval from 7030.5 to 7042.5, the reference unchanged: 0.065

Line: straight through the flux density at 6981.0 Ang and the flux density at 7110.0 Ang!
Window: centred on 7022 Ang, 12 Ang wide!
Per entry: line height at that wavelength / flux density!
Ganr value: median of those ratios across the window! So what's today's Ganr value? 1.00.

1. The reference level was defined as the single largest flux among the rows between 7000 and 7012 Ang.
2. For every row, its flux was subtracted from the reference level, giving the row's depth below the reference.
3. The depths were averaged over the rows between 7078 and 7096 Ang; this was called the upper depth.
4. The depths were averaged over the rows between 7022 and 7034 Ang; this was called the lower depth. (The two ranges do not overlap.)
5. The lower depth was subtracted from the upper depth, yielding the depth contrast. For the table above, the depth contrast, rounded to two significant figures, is 0.17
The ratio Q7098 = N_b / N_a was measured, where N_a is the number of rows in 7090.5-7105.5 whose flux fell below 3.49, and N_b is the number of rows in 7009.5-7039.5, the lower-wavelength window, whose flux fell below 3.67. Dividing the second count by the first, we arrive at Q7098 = 1.2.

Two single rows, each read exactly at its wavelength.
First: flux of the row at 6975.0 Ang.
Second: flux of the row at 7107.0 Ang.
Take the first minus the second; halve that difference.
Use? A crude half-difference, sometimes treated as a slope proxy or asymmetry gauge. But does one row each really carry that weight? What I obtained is 0.21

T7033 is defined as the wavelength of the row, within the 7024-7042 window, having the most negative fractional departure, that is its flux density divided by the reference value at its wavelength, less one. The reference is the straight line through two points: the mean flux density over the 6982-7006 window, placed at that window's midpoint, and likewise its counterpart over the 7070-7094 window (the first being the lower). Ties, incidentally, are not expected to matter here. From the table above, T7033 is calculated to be 7026.0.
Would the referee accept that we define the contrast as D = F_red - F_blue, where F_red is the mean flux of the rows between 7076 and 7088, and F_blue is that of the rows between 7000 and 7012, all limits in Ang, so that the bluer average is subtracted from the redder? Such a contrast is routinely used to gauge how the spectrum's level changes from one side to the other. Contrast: -0.10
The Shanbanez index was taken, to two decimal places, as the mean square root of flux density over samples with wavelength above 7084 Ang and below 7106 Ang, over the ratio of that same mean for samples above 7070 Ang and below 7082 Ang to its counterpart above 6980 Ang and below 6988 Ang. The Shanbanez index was 1.88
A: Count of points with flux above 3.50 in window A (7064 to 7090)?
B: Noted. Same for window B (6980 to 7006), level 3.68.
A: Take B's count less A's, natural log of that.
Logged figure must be 0.0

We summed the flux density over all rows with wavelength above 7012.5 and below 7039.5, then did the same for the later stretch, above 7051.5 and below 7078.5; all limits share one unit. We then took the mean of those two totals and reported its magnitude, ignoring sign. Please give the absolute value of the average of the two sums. 31.7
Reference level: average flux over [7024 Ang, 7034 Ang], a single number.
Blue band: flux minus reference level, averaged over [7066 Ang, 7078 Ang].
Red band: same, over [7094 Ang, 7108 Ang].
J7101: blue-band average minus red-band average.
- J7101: 0.16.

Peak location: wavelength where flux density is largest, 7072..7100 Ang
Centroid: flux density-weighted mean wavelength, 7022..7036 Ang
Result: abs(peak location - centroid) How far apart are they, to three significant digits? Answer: 50.9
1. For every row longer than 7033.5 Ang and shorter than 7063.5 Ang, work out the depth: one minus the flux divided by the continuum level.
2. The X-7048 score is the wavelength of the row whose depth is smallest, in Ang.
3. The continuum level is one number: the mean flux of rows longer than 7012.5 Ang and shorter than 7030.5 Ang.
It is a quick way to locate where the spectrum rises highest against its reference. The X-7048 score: 7044.0 Ang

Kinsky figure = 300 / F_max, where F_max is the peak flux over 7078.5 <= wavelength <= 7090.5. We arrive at 83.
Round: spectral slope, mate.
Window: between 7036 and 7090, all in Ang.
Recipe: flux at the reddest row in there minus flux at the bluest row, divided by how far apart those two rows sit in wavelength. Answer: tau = -0.0064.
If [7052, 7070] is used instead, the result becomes -0.0110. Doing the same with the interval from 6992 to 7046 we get 0.0020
